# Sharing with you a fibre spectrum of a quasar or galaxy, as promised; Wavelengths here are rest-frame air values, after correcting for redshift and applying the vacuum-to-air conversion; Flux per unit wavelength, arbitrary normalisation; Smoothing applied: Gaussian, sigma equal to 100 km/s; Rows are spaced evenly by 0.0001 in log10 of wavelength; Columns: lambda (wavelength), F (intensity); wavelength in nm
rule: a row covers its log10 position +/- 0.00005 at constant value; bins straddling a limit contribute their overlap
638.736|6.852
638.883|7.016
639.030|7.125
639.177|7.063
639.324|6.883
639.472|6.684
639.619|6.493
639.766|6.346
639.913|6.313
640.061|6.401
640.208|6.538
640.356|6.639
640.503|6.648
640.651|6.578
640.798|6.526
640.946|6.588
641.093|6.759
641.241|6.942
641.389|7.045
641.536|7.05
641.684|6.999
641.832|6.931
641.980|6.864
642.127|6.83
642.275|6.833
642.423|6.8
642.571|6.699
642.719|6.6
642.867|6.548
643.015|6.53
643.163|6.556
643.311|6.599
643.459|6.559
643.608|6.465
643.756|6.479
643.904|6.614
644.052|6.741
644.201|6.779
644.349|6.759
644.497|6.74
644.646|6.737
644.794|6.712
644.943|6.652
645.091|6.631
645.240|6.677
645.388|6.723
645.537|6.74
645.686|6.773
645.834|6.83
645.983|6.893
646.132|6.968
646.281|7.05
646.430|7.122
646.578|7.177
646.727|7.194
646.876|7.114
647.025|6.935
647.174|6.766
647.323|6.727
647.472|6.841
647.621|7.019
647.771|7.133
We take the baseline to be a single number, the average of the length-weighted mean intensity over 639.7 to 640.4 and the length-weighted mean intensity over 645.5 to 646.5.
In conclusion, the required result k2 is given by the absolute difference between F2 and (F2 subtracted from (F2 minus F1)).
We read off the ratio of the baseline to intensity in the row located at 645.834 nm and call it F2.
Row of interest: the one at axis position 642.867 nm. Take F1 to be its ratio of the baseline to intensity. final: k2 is 2.00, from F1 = 1.02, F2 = 0.98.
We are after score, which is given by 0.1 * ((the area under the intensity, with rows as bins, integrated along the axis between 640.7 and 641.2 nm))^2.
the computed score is 1.10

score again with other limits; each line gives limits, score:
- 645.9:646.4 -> 1.21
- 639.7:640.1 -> 0.64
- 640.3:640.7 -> 0.70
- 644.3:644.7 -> 0.73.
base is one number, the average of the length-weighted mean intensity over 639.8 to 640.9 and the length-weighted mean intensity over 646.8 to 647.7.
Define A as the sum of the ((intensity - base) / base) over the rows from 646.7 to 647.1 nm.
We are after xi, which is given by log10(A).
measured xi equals -0.8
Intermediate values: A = 0.17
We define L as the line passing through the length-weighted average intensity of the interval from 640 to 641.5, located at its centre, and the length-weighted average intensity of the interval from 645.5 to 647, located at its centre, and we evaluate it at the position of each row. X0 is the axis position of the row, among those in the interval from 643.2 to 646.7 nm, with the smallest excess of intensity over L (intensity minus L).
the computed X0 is 643.608 nm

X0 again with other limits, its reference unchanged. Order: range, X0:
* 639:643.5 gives 639.913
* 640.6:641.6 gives 640.798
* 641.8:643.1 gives 643.015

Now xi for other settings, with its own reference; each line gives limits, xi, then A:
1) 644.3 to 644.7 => -1.7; 0.02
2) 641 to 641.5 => -1.0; 0.09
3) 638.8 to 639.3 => -0.8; 0.16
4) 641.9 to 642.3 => -1.2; 0.06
